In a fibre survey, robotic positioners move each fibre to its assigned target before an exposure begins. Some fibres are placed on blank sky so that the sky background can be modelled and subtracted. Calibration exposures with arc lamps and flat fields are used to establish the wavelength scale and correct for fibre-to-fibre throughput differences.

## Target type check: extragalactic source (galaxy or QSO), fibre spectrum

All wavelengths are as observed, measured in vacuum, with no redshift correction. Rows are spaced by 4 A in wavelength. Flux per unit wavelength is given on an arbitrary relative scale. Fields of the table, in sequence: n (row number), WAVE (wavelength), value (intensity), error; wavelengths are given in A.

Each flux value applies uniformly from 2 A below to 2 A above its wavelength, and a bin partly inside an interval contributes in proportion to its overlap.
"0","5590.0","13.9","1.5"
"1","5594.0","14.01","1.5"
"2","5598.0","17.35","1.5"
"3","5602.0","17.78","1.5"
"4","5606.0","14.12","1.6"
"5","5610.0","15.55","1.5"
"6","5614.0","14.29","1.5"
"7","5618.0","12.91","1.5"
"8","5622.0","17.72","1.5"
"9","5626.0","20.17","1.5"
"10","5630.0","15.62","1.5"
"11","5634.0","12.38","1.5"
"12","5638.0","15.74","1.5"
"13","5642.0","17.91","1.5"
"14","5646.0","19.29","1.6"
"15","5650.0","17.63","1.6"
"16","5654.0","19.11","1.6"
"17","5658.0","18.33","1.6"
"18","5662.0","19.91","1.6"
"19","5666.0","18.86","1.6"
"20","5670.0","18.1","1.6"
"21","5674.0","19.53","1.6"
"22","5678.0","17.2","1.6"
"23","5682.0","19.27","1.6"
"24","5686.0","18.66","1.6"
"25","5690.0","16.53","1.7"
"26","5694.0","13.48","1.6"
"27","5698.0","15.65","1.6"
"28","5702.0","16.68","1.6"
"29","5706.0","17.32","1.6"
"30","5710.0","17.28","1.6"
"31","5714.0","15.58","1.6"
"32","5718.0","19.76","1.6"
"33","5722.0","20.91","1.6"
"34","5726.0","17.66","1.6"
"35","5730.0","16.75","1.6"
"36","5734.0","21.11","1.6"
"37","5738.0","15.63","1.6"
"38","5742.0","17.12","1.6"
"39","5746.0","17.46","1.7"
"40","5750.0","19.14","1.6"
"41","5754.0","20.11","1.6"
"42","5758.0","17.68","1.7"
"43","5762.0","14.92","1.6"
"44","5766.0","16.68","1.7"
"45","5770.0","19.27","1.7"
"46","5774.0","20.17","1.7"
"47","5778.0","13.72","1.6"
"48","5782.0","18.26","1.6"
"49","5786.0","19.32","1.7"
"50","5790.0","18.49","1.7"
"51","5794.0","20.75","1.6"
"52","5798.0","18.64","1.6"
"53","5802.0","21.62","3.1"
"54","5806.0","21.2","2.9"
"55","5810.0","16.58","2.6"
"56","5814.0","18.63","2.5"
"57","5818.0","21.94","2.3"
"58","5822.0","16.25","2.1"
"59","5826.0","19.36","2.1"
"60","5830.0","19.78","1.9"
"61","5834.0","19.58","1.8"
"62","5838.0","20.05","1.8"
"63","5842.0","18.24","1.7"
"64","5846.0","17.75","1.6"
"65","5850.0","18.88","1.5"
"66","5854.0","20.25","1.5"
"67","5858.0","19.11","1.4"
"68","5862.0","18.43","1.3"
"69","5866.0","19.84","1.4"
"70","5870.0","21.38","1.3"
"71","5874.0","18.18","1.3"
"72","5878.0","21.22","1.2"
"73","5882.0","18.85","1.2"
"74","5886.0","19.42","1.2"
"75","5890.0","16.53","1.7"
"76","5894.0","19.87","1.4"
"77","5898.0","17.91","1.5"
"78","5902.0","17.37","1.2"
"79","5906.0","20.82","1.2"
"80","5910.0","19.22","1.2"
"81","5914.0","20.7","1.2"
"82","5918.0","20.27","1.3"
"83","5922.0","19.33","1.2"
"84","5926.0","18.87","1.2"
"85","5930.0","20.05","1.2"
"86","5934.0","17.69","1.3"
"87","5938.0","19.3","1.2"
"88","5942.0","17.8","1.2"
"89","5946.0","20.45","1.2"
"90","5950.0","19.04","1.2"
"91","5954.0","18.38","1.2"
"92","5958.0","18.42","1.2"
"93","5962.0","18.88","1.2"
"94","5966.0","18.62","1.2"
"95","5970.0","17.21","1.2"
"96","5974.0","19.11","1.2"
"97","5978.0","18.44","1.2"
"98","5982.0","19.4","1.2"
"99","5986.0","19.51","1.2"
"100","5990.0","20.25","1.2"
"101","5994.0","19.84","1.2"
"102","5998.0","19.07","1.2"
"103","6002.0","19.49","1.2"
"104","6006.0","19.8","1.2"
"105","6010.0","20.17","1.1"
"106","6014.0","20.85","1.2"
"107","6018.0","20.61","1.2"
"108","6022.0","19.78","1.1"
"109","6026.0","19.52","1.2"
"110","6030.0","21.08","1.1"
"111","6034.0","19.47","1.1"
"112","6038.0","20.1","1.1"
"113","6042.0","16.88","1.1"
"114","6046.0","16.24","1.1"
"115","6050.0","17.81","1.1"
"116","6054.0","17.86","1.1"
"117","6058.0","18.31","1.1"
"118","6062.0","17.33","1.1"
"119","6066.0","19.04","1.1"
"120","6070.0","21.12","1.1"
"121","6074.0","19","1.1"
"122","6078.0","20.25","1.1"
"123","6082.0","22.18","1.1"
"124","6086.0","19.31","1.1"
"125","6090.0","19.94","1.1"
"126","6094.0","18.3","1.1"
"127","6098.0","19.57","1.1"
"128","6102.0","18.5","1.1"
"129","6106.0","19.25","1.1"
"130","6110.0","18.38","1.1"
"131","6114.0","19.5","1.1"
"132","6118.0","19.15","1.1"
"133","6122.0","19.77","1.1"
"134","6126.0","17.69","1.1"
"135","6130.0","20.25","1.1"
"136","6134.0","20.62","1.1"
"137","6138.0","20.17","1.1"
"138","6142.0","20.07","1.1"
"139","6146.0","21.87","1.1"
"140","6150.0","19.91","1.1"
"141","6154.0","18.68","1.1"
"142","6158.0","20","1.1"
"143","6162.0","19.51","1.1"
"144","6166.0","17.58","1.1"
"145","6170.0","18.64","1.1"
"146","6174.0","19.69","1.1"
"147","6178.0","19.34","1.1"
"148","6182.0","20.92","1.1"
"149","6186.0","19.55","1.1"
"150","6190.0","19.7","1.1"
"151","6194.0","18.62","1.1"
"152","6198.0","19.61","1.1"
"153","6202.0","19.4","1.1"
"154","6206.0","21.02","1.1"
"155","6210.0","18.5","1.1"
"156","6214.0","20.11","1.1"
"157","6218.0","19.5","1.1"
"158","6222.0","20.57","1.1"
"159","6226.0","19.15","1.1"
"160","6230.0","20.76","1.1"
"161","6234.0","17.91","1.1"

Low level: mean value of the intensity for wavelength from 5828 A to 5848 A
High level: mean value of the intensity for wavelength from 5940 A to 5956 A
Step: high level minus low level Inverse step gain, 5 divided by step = -31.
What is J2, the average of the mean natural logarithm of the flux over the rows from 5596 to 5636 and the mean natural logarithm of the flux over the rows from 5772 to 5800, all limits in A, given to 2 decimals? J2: 2.83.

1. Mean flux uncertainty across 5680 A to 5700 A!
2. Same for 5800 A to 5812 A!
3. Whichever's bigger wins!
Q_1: 2.9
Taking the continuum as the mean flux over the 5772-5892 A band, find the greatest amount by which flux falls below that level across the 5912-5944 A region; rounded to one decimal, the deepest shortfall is 1.4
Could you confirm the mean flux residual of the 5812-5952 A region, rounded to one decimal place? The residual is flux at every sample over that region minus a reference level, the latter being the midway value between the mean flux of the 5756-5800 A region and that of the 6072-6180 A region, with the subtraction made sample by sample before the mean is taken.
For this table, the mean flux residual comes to 0.5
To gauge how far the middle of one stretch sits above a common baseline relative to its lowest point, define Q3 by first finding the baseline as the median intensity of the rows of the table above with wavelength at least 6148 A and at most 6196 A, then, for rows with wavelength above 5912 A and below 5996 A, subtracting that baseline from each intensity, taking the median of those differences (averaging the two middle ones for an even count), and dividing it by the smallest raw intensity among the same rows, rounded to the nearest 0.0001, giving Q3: -0.0244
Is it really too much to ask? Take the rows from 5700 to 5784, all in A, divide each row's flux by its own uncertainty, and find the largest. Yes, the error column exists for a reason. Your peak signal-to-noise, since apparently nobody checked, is 13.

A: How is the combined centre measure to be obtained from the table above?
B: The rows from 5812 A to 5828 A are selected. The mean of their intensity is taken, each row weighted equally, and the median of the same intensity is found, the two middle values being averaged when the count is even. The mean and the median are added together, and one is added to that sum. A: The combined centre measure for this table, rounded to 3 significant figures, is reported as 39.0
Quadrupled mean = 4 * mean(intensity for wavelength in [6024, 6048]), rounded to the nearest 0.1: 75.5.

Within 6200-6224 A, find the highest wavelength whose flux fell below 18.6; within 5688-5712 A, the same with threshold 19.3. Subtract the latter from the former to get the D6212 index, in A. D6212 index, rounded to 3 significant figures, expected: 500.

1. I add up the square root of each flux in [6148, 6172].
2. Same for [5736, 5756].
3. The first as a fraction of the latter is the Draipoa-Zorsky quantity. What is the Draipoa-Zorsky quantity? 1.2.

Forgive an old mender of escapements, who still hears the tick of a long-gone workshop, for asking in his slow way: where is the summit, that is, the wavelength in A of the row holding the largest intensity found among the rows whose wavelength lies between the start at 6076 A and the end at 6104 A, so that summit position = 6082.0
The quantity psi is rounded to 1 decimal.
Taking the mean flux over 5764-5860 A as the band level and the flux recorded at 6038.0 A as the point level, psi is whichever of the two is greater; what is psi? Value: 20.1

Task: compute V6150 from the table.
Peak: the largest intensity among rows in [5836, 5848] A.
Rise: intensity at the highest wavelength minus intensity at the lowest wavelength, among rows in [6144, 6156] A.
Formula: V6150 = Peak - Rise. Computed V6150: 23.2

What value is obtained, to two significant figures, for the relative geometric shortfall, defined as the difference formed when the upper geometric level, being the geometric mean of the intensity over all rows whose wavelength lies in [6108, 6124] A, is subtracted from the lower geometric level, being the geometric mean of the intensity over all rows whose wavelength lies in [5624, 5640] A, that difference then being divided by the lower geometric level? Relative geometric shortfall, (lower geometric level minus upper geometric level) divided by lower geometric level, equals -0.22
